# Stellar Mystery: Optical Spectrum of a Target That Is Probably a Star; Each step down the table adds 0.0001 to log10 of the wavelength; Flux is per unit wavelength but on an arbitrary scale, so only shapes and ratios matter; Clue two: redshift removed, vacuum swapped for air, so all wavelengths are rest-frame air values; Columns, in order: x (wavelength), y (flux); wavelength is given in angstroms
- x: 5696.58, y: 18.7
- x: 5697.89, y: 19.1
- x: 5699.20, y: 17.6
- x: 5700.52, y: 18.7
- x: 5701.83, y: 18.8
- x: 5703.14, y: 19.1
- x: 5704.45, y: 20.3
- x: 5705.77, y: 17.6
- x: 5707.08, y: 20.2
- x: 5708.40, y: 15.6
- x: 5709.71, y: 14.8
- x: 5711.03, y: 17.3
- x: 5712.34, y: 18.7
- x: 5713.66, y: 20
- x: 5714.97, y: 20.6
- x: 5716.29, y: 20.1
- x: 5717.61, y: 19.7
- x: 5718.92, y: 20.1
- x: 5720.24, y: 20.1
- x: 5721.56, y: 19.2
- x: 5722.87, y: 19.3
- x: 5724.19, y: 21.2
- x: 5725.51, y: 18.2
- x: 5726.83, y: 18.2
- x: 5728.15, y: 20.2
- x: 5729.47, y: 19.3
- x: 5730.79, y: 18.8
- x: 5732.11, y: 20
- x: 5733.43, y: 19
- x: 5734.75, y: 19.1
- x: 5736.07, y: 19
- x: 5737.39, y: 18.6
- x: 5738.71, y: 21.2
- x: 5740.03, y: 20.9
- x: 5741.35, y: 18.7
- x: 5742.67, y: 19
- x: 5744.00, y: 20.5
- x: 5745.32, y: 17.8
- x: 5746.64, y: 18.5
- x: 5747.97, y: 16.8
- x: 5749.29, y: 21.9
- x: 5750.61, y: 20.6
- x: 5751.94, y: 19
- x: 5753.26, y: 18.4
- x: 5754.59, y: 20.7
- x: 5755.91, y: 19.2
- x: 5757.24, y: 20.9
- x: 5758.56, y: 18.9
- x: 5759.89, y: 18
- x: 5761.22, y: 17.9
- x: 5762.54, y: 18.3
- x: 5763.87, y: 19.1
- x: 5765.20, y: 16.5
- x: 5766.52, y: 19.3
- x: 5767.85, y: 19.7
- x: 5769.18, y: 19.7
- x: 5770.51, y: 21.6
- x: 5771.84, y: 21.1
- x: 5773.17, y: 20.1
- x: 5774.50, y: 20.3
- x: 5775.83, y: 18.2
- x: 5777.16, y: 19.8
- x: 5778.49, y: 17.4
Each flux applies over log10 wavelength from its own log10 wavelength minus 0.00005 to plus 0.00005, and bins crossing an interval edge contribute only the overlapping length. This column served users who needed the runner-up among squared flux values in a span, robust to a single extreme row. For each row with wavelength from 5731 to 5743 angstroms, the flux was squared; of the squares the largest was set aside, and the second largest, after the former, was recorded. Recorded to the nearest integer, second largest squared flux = 437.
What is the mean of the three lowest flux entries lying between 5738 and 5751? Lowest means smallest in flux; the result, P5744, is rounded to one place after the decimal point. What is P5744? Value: 17.7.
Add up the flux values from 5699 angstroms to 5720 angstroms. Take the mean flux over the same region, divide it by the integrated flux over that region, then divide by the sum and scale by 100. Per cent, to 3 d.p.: 0.016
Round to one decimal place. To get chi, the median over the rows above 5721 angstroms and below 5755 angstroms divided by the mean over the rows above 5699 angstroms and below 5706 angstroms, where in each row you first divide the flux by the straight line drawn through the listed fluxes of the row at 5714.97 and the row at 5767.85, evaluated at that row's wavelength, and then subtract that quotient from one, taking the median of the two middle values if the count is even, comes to 0.6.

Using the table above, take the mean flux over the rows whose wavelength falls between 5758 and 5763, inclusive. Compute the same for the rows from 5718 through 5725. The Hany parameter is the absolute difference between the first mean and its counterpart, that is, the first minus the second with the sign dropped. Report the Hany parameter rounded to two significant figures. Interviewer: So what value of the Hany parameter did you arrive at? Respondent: 1.7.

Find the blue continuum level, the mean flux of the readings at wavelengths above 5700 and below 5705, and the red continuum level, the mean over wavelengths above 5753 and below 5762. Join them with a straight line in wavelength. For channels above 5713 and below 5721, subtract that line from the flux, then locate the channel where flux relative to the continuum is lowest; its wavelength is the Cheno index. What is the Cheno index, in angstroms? 5717.61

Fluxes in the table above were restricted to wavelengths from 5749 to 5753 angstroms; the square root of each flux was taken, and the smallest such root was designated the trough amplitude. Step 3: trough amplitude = 4.36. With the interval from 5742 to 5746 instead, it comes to 4.22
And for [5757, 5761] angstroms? 4.24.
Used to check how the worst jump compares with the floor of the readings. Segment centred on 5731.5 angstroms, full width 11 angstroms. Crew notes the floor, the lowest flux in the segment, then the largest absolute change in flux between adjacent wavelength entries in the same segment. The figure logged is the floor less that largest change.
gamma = 16.2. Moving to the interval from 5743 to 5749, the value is 14.1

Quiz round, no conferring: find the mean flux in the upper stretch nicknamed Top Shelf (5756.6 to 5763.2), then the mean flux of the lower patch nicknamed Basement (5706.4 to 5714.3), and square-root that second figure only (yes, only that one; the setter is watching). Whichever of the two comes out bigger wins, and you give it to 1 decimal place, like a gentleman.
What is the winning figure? 18.8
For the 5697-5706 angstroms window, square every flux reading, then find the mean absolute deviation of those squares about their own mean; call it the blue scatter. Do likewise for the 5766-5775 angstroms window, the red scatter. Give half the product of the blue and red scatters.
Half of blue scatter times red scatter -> 323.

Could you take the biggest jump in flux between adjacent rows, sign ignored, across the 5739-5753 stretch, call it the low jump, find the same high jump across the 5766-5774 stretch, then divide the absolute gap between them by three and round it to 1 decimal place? 1.1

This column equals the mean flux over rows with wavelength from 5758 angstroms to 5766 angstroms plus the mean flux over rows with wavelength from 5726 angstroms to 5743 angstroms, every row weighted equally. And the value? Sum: 37.5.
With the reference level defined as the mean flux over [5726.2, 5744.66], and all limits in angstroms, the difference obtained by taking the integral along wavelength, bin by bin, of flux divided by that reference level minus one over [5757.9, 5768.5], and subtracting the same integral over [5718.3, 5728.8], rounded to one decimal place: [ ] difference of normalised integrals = -0.6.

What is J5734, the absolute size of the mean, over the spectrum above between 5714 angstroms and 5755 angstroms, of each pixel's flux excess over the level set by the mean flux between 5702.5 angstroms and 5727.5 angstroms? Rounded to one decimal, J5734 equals 0.5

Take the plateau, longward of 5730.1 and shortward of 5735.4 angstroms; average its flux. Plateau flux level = 19.2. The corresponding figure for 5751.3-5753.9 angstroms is 18.7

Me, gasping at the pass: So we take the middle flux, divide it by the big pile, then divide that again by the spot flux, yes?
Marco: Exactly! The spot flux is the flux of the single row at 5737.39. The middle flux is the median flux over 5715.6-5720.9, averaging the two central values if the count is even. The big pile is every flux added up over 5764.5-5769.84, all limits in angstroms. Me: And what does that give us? 0.0144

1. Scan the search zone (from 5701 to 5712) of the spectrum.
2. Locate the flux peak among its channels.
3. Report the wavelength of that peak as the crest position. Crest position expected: 5704.45 angstroms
